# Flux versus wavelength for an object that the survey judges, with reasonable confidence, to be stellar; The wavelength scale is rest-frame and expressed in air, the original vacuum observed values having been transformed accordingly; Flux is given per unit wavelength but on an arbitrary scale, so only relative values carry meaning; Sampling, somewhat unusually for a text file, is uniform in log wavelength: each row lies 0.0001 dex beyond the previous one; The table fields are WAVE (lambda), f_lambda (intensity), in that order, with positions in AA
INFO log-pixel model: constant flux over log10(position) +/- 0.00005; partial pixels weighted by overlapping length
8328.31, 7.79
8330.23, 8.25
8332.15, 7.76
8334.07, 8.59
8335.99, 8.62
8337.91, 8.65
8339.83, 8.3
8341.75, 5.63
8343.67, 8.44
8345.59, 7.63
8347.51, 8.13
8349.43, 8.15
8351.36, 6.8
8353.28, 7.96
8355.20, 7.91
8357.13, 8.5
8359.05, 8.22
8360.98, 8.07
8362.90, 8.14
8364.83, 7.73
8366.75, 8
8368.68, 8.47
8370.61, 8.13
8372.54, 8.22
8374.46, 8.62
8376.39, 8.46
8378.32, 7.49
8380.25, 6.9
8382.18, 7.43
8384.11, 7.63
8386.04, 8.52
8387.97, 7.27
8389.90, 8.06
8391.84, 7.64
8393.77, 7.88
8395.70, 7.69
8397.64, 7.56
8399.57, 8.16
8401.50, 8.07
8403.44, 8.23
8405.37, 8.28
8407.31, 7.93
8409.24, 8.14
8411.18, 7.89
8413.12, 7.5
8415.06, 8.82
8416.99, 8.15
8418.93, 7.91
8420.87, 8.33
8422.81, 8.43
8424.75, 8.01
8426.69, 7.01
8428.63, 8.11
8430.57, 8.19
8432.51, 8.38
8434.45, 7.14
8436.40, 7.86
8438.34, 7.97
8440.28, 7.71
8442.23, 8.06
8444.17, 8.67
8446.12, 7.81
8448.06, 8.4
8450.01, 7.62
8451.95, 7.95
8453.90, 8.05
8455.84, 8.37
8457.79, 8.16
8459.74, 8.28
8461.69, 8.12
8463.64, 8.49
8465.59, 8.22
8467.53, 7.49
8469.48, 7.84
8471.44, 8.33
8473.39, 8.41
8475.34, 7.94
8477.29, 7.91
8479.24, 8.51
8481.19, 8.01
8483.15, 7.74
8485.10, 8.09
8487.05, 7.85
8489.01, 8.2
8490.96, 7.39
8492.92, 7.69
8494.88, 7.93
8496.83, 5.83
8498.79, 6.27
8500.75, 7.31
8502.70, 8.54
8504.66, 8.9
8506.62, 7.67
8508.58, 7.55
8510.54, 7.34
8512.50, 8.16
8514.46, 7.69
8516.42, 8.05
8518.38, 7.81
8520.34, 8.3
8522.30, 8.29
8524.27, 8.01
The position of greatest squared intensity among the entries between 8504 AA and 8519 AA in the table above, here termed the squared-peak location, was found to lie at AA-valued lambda 8504.66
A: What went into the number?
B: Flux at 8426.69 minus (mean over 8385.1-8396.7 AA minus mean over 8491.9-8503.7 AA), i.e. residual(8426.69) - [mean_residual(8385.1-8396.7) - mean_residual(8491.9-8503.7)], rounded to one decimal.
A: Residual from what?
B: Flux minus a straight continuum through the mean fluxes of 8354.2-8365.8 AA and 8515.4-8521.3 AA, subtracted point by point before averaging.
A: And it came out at -1.6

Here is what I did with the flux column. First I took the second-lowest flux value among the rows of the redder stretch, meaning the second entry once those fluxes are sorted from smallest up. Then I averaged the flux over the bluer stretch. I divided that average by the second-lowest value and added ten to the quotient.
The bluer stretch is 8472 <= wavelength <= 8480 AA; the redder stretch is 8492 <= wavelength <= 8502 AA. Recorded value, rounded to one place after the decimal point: 11.3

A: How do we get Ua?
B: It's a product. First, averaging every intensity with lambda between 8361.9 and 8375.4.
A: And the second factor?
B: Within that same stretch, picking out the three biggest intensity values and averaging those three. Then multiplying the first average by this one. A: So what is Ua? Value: 69.1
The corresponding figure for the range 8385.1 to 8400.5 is 64.7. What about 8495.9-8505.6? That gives 60.8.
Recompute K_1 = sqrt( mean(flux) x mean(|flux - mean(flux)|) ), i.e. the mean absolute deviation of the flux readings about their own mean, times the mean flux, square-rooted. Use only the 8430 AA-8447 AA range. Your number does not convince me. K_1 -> 1.57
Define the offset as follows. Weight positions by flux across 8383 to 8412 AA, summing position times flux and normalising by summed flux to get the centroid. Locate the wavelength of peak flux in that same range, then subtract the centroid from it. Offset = -11.7 AA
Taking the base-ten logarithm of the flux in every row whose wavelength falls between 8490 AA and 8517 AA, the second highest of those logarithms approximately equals 0.9315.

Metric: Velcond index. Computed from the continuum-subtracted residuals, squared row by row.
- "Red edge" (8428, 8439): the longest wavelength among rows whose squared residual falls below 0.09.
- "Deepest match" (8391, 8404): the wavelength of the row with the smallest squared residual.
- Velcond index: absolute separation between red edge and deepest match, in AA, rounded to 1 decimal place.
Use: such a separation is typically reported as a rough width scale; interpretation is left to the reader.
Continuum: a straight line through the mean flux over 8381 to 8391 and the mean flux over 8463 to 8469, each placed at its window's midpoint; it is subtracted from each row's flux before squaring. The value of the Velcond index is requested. 44.6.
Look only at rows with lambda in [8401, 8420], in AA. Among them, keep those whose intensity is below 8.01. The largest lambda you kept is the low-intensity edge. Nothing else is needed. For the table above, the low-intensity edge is 8418.93 AA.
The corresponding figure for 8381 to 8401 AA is 8397.64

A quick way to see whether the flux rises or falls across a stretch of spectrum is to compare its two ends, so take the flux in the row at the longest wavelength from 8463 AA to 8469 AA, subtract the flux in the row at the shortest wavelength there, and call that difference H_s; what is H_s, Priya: -1.0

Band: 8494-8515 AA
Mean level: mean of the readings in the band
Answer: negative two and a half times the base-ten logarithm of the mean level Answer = -2.20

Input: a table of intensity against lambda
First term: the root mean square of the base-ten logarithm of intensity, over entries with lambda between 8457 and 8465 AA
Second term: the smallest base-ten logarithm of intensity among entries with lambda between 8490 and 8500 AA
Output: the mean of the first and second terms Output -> 0.84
